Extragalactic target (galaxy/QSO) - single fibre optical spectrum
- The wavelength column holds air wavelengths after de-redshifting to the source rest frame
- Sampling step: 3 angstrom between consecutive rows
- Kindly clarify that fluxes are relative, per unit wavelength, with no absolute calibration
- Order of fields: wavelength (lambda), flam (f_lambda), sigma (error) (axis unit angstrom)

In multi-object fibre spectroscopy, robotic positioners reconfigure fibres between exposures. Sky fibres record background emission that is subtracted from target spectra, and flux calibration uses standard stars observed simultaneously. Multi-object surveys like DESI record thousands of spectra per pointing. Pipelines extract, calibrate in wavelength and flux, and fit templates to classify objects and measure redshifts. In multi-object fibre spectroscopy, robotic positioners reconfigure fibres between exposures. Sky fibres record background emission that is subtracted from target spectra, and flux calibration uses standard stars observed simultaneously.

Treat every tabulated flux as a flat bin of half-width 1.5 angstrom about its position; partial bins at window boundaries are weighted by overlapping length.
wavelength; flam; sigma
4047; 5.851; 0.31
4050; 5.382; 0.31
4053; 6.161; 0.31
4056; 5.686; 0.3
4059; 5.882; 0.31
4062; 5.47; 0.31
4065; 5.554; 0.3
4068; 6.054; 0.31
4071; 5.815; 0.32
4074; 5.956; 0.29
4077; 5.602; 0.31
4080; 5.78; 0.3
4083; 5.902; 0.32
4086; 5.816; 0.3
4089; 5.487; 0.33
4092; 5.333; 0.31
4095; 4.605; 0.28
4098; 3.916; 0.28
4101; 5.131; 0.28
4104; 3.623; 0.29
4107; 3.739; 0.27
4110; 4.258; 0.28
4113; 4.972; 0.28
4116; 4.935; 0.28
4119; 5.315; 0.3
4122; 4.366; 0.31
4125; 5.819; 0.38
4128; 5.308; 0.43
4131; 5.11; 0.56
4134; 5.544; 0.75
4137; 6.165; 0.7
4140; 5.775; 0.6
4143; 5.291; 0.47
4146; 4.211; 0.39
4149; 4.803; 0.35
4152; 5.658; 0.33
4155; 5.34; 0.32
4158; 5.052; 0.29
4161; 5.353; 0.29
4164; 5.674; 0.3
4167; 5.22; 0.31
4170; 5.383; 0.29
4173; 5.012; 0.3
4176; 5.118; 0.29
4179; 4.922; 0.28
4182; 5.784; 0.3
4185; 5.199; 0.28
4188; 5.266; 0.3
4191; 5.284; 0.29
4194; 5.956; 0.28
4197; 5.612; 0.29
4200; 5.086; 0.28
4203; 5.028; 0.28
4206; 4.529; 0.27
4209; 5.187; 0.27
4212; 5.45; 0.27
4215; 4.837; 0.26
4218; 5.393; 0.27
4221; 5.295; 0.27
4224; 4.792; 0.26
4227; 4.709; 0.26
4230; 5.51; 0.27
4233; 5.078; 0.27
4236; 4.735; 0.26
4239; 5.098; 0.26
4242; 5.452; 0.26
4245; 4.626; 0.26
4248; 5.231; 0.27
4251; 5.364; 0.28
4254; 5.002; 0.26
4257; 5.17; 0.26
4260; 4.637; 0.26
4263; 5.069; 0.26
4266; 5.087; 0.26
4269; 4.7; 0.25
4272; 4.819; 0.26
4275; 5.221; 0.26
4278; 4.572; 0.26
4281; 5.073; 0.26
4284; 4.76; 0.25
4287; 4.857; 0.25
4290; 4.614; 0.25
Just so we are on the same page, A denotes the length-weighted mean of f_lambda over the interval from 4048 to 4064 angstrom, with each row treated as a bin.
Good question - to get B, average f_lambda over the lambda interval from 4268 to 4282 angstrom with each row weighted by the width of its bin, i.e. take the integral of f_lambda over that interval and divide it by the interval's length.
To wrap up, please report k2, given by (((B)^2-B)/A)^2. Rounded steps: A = 5.7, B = 4.9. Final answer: 10.9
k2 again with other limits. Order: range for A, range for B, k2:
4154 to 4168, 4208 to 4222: 17.2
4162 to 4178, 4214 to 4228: 14.7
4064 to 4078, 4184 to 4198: 17.7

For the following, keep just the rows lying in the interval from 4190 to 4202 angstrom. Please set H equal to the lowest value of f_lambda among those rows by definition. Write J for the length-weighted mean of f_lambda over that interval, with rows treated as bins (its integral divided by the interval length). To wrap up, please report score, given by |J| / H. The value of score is 1.08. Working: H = 5.086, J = 5.47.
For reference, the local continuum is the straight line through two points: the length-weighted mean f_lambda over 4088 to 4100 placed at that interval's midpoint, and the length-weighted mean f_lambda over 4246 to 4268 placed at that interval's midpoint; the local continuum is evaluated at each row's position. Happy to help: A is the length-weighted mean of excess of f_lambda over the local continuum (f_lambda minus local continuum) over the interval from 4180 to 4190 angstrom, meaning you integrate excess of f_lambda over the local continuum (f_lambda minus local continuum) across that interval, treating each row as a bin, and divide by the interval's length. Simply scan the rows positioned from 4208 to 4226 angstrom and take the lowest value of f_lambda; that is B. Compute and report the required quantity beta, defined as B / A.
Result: 11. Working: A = 0.4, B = 4.792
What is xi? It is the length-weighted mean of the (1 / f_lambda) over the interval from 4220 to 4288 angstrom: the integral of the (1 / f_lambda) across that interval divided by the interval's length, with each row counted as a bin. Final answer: 0.201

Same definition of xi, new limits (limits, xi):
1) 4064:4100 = 0.185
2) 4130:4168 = 0.189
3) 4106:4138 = 0.202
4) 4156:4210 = 0.191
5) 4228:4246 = 0.197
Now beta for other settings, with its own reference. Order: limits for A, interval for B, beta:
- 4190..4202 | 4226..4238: 9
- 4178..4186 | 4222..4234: 12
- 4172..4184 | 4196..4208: 17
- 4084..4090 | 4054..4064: 6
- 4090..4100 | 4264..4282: -34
